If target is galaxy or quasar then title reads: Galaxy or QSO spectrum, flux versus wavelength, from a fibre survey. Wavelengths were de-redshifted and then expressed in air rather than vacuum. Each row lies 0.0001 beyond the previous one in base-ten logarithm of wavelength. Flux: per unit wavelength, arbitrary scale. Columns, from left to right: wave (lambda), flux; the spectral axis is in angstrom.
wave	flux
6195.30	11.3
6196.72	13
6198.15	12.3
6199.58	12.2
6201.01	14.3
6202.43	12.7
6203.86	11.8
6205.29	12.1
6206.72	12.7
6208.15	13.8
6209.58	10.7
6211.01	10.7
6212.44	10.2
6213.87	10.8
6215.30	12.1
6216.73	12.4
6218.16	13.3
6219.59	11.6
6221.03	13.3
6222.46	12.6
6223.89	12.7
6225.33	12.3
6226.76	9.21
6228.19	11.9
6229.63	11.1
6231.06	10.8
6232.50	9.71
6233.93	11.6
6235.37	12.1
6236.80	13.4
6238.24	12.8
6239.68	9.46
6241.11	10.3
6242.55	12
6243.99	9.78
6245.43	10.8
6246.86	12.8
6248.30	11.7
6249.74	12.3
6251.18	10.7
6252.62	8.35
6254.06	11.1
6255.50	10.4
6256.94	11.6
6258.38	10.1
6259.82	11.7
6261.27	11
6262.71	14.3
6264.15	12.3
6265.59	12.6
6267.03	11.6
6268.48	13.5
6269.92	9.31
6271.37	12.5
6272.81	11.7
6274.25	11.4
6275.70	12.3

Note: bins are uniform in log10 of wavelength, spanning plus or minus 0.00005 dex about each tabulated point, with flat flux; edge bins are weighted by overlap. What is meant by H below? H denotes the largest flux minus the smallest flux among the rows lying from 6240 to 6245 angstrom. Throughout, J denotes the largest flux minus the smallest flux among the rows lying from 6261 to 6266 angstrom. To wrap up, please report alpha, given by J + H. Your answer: 6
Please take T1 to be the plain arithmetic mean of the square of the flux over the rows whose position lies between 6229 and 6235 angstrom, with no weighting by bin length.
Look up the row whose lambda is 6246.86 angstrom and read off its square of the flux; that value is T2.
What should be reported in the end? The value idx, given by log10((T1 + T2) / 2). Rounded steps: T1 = 117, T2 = 164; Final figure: 2.15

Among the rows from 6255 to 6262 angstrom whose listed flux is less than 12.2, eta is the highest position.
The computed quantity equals 6261.27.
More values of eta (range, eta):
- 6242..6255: 6254.06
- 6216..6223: 6219.59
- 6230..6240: 6239.68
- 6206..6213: 6212.44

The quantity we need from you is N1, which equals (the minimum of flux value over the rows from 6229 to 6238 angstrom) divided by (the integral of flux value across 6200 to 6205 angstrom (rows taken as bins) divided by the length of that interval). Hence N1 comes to 0.76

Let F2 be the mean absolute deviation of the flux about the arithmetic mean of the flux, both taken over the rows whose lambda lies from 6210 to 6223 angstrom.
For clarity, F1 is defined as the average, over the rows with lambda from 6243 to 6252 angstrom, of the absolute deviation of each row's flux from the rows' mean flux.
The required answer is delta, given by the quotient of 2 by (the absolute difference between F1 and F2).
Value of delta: 78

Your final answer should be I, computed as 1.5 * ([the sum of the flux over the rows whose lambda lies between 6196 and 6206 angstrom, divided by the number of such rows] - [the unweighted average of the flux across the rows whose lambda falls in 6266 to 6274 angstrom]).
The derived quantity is 1.4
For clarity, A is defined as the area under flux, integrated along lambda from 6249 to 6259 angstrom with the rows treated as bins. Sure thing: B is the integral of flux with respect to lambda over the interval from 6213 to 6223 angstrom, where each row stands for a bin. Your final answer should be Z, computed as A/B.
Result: 0.87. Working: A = 107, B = 123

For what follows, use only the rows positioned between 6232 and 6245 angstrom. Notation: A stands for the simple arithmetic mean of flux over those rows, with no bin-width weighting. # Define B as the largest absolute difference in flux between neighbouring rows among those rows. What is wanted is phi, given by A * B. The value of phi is 38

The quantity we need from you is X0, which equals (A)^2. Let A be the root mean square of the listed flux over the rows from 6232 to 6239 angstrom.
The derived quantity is 144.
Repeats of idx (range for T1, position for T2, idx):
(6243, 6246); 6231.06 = 2.05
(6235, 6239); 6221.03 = 2.23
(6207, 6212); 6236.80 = 2.20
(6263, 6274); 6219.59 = 2.14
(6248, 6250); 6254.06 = 2.13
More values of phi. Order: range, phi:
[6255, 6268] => 39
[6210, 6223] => 20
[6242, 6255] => 30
